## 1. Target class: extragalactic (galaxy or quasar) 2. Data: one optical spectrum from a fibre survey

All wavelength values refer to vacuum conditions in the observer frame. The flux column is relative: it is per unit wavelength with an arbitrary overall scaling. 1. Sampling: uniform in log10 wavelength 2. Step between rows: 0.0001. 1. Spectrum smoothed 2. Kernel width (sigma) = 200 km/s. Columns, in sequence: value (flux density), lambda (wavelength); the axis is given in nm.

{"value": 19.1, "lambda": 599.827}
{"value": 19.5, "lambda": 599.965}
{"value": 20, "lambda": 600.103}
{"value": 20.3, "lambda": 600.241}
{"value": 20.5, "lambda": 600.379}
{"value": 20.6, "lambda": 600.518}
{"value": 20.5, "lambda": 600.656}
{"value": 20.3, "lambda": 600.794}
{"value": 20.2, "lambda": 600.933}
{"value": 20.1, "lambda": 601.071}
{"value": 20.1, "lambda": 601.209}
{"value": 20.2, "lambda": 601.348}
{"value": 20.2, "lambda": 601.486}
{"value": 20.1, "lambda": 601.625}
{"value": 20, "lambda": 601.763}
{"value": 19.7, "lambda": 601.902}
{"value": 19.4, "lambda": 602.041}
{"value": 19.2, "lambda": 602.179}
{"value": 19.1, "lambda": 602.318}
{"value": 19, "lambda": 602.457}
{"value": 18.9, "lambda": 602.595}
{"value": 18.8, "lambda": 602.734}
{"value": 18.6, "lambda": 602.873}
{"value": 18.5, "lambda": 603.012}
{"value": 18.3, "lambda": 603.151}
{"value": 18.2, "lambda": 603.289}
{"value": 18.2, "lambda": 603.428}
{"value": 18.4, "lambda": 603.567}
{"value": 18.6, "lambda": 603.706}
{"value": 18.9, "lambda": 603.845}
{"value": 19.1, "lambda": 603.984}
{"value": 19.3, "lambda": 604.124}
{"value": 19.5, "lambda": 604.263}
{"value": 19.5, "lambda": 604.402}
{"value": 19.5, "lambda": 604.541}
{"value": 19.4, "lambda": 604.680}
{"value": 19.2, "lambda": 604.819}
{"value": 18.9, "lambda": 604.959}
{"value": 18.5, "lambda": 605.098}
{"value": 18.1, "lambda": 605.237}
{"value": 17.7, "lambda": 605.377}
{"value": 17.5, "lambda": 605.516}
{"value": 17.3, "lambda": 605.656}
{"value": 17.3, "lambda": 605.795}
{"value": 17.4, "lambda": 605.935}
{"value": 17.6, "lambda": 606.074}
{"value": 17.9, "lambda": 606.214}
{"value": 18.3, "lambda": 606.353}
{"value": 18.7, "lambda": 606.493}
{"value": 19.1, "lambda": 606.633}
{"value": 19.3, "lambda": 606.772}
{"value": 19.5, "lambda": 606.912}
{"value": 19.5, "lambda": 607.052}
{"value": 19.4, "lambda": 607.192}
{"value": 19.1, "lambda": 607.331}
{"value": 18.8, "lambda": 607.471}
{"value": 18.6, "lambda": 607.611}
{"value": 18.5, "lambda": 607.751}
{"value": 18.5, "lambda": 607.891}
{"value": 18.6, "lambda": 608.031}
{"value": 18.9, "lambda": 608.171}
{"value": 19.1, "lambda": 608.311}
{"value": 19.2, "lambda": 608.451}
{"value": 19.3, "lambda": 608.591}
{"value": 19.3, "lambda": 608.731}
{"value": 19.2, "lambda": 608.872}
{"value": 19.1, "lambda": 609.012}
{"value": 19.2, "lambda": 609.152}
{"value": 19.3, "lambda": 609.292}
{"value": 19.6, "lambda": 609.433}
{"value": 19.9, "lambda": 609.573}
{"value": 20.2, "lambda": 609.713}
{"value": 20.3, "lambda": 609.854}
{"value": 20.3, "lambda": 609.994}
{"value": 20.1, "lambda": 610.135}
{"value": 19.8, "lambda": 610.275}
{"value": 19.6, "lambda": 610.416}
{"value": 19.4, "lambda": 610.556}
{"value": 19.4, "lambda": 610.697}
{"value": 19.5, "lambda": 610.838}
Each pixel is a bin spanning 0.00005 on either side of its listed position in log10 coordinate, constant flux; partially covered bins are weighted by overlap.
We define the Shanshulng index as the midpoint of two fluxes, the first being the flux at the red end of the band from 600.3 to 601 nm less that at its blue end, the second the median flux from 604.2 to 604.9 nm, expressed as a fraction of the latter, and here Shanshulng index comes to 0.49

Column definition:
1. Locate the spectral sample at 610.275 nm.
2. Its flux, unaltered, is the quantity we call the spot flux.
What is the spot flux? 19.8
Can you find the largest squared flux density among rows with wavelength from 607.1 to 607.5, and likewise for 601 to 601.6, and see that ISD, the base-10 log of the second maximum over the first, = 0.04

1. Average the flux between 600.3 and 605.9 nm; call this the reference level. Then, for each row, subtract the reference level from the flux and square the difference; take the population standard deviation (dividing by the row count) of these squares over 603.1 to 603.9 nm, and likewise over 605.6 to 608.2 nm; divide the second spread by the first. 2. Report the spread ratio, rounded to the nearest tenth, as 3.9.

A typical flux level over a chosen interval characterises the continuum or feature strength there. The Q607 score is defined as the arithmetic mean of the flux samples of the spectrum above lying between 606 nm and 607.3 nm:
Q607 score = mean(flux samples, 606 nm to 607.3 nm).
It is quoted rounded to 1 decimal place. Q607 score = 18.8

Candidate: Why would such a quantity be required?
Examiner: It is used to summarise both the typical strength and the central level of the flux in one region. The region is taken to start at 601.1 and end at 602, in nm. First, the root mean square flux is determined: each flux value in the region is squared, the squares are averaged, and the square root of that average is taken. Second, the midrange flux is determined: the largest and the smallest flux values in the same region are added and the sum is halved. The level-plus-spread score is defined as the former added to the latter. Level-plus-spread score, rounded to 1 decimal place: 40.0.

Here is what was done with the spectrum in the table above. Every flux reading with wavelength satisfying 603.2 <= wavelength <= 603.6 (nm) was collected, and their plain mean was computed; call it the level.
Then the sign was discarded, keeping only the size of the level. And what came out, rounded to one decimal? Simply 18.3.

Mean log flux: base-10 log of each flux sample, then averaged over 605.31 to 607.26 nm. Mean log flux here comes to 1.26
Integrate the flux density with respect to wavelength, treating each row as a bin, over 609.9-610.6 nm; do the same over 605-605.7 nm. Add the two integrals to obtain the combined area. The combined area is 26.4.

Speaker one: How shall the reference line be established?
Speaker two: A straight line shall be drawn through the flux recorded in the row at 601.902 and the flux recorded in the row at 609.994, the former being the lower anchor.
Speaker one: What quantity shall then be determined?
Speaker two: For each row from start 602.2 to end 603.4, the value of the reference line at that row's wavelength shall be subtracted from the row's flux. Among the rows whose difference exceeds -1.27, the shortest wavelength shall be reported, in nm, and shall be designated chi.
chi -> 602.318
